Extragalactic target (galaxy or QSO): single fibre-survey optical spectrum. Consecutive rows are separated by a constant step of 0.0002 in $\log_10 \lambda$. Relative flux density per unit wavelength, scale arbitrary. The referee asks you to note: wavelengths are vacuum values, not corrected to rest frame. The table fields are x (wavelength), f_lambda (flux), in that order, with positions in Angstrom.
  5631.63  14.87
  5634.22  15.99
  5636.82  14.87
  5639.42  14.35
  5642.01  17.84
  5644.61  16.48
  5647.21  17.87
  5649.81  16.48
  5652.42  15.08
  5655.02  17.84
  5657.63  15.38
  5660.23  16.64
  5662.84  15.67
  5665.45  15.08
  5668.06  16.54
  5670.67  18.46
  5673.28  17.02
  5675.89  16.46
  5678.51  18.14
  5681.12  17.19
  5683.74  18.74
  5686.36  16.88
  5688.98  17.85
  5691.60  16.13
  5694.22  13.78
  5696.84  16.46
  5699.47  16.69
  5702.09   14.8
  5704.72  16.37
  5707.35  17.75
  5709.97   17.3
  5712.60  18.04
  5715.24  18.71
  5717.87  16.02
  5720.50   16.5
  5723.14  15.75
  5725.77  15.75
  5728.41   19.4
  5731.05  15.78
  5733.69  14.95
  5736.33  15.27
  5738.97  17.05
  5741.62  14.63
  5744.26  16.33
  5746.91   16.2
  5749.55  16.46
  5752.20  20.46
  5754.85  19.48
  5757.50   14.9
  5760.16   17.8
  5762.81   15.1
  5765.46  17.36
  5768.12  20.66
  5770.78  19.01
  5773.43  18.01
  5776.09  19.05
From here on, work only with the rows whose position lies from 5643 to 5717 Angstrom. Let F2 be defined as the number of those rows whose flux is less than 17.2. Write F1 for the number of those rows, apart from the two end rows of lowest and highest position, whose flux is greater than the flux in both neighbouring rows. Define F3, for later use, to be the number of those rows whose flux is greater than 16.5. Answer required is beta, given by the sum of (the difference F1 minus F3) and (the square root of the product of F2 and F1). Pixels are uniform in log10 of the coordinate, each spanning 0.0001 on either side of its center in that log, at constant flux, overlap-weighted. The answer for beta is 6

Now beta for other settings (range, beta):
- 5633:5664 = 6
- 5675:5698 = 2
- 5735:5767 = 5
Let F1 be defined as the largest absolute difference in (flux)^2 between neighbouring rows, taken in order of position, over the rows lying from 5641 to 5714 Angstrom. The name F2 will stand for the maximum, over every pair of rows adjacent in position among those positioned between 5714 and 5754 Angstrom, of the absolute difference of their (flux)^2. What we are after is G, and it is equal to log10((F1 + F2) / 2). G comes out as 2.08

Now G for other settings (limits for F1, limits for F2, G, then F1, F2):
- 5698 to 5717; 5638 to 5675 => 1.93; 60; 112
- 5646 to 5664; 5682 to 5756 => 2.08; 91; 148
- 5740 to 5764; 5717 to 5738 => 2.15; 157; 128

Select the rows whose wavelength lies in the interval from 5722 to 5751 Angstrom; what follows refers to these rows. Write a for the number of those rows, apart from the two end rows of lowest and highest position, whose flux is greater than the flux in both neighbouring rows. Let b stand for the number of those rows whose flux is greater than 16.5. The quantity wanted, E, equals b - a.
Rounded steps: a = 3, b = 2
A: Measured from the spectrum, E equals -1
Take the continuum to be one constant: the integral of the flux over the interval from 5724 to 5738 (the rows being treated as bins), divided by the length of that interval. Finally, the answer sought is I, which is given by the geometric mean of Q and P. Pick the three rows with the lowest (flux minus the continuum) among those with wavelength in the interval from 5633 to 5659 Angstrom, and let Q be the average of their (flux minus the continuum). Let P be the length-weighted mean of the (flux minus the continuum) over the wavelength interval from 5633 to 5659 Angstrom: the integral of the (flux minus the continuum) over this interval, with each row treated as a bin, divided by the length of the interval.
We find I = 0.2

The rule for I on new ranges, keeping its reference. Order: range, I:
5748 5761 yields 0.5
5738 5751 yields 0.2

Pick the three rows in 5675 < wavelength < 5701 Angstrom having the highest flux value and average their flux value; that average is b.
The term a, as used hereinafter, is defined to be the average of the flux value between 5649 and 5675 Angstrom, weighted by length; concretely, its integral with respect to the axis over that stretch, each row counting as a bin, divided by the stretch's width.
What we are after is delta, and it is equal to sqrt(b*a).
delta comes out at 17.3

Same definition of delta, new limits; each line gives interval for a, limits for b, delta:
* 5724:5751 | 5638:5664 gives 17.0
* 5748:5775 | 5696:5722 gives 18.0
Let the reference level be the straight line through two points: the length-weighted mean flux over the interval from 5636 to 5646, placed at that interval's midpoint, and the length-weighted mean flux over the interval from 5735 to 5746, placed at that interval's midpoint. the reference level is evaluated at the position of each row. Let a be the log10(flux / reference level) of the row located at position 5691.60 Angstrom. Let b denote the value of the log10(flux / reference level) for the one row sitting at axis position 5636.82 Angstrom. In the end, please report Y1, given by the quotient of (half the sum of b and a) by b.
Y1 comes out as 0.4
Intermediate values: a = 0.01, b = -0.03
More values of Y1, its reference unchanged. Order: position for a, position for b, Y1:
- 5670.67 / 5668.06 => 2.4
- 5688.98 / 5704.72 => 2.4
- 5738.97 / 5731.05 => -9.0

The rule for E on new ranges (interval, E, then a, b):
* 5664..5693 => 4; 4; 8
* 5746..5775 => 4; 3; 7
